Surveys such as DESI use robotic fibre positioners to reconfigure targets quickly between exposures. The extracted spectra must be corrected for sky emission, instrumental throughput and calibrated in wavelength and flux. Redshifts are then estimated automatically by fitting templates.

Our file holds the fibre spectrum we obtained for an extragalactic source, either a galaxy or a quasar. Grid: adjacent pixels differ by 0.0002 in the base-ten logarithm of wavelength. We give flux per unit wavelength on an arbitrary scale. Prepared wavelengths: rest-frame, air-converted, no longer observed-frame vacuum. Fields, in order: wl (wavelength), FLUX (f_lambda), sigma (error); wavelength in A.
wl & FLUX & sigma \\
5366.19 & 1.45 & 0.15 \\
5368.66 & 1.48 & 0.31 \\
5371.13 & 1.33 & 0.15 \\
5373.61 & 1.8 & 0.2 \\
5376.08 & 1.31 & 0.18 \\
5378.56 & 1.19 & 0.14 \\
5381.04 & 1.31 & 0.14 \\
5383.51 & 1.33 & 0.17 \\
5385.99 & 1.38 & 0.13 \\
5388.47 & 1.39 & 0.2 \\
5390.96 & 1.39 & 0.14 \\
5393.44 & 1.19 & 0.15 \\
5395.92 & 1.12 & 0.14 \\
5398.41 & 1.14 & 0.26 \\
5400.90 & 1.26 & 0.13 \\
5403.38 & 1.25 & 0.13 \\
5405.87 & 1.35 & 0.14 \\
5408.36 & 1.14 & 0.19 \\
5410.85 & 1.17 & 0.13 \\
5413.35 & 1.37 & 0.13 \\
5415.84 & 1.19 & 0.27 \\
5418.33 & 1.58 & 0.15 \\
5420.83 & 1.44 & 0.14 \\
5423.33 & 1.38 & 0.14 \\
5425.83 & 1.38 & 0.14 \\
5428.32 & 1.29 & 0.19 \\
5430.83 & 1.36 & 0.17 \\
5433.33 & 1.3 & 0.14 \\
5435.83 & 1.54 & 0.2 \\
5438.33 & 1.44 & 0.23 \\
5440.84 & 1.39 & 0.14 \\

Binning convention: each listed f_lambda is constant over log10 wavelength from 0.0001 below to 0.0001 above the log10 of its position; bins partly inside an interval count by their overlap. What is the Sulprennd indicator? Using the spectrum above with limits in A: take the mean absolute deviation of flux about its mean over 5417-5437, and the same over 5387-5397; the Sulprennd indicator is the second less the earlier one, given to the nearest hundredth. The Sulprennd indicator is 0.03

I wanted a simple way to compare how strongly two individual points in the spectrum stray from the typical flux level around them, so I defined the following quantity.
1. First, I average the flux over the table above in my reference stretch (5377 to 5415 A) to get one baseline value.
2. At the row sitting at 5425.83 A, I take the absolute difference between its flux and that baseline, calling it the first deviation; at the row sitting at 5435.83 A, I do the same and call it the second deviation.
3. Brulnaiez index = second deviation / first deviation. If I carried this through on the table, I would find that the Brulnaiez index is 2.4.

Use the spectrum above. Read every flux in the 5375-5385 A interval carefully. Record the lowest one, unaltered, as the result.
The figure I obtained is 1.19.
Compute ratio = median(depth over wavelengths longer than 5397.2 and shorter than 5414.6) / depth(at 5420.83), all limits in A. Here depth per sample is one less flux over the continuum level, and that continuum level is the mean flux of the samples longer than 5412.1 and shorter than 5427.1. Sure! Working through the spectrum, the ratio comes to -3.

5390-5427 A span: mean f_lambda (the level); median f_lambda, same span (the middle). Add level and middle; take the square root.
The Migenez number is 1.60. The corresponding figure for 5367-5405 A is 1.62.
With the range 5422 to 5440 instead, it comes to 1.66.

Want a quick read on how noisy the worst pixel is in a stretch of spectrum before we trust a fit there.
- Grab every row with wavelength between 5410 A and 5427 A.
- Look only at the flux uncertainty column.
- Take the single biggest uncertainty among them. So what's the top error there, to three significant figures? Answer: 0.270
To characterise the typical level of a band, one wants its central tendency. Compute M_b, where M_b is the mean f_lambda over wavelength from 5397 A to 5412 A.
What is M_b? 1.218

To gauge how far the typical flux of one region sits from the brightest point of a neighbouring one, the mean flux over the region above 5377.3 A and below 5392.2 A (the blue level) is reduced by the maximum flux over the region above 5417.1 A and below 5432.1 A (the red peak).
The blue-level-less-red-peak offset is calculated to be -0.25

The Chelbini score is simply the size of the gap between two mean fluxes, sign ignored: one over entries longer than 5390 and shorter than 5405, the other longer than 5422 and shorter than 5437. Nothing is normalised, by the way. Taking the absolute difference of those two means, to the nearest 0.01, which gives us 0.15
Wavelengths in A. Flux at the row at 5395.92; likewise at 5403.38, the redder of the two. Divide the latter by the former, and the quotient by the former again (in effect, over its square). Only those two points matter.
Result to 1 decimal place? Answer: 1.0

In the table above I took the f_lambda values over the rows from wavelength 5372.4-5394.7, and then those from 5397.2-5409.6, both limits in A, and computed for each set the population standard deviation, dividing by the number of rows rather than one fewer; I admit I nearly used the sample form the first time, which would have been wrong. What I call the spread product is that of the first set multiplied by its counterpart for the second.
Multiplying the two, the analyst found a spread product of 0.014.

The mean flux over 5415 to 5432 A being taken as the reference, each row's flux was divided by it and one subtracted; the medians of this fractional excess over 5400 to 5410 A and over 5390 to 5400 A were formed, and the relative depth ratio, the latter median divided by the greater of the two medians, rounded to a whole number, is 2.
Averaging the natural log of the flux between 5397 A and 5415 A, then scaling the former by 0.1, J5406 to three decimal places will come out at 0.021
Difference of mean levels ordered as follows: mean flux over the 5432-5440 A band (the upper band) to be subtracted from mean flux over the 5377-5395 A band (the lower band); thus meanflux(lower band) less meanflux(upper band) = -0.12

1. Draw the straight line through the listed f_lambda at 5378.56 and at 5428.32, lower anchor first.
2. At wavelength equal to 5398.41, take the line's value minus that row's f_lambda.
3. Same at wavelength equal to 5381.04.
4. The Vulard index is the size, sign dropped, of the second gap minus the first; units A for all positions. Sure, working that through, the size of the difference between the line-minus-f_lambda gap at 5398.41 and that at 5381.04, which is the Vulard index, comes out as 0.205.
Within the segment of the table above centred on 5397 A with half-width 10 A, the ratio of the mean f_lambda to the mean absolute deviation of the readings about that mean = 15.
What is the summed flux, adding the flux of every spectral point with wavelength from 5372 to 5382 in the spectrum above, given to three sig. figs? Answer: 5.61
